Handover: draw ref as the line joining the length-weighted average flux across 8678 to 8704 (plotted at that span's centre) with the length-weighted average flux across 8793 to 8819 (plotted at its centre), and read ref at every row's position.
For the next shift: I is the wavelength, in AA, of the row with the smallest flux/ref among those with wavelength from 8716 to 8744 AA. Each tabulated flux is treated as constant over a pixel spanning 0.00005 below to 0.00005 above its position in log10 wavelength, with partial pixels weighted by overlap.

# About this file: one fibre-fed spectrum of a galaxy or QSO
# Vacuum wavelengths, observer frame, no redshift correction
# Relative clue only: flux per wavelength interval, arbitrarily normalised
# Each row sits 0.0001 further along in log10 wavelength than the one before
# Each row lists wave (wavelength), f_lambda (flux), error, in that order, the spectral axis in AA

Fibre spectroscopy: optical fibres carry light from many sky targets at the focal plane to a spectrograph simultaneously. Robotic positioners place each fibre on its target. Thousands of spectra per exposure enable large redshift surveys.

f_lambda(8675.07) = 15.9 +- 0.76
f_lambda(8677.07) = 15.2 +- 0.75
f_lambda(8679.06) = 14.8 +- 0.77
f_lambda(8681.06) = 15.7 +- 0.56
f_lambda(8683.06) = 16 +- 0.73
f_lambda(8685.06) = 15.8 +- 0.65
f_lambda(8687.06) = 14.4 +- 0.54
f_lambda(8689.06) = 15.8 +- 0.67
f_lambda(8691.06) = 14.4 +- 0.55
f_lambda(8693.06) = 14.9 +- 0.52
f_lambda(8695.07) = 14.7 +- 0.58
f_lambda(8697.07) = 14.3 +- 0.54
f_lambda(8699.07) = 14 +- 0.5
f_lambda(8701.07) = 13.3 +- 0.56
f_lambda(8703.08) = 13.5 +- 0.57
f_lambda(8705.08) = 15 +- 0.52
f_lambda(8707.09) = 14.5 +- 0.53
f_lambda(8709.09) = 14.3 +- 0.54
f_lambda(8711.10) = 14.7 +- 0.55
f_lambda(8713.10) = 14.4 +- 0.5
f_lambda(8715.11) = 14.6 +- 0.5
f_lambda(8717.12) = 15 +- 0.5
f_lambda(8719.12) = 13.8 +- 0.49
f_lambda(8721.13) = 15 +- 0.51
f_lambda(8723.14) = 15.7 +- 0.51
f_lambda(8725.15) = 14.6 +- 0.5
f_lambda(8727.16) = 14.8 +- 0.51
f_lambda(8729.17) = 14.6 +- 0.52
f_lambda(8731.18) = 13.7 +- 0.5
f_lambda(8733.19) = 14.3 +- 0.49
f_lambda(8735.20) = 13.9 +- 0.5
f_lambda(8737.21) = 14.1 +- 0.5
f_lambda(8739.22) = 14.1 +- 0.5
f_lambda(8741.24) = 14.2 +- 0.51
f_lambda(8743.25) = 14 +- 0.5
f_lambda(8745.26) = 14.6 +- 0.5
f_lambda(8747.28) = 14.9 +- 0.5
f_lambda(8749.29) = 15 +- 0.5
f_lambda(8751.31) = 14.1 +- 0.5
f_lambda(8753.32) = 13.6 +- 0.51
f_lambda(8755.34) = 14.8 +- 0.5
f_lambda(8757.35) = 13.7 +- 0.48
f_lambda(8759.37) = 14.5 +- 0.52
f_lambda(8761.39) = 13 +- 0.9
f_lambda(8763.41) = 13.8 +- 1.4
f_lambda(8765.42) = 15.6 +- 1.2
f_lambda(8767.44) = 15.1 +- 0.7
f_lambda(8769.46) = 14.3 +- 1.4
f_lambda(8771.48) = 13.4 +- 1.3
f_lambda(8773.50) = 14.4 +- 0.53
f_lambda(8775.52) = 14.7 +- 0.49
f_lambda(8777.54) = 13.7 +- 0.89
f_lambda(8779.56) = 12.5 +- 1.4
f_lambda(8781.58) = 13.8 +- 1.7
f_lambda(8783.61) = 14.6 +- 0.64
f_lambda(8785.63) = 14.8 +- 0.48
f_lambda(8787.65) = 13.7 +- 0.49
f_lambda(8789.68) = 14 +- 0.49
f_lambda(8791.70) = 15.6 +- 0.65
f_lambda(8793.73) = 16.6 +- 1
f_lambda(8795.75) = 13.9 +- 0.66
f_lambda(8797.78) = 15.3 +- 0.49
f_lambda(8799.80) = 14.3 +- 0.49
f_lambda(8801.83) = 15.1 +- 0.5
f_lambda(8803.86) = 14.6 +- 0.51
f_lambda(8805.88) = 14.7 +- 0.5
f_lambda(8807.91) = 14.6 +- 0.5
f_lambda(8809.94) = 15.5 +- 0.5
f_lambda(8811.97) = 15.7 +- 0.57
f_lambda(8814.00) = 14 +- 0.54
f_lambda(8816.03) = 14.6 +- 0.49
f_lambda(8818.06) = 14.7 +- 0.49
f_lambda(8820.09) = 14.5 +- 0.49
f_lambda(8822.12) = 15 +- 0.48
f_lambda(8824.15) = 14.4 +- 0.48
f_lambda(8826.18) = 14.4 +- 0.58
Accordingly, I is 8731.18 AA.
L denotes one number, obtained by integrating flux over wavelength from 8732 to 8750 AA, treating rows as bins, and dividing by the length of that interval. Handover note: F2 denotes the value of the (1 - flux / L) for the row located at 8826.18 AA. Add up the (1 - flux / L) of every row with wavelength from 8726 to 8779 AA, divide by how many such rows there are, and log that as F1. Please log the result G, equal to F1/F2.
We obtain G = -0.9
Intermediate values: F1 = 0.004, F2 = -0.005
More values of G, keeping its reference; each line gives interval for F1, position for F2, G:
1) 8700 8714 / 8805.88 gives -0.2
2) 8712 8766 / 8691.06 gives 0.8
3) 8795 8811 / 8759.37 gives 2.5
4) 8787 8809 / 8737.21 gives -1.9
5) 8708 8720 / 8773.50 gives 1.9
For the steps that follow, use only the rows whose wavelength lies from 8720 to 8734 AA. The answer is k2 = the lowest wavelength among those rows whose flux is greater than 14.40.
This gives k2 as 8721.13 AA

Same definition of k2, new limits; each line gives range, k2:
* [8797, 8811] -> 8797.78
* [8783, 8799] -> 8783.61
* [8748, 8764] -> 8749.29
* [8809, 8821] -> 8809.94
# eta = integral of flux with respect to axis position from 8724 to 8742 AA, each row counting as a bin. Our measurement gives 256.8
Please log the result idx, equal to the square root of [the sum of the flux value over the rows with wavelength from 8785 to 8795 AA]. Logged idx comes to 8.6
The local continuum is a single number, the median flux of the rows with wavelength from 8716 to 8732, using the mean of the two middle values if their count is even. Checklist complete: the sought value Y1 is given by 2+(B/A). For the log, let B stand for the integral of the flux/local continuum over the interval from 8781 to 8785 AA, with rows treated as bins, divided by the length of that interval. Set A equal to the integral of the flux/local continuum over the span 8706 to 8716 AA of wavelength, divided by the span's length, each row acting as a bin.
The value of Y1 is 2.99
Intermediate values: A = 0.99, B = 0.97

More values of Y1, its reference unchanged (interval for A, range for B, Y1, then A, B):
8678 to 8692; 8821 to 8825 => 2.96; 1.04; 1.00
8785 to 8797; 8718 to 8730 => 3.00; 1.00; 1.00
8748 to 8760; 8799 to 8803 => 3.03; 0.97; 1.00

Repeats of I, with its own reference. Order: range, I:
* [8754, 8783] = 8779.56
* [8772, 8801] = 8779.56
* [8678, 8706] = 8701.07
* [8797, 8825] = 8814.00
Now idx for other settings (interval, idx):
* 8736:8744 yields 7.5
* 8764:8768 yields 5.5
